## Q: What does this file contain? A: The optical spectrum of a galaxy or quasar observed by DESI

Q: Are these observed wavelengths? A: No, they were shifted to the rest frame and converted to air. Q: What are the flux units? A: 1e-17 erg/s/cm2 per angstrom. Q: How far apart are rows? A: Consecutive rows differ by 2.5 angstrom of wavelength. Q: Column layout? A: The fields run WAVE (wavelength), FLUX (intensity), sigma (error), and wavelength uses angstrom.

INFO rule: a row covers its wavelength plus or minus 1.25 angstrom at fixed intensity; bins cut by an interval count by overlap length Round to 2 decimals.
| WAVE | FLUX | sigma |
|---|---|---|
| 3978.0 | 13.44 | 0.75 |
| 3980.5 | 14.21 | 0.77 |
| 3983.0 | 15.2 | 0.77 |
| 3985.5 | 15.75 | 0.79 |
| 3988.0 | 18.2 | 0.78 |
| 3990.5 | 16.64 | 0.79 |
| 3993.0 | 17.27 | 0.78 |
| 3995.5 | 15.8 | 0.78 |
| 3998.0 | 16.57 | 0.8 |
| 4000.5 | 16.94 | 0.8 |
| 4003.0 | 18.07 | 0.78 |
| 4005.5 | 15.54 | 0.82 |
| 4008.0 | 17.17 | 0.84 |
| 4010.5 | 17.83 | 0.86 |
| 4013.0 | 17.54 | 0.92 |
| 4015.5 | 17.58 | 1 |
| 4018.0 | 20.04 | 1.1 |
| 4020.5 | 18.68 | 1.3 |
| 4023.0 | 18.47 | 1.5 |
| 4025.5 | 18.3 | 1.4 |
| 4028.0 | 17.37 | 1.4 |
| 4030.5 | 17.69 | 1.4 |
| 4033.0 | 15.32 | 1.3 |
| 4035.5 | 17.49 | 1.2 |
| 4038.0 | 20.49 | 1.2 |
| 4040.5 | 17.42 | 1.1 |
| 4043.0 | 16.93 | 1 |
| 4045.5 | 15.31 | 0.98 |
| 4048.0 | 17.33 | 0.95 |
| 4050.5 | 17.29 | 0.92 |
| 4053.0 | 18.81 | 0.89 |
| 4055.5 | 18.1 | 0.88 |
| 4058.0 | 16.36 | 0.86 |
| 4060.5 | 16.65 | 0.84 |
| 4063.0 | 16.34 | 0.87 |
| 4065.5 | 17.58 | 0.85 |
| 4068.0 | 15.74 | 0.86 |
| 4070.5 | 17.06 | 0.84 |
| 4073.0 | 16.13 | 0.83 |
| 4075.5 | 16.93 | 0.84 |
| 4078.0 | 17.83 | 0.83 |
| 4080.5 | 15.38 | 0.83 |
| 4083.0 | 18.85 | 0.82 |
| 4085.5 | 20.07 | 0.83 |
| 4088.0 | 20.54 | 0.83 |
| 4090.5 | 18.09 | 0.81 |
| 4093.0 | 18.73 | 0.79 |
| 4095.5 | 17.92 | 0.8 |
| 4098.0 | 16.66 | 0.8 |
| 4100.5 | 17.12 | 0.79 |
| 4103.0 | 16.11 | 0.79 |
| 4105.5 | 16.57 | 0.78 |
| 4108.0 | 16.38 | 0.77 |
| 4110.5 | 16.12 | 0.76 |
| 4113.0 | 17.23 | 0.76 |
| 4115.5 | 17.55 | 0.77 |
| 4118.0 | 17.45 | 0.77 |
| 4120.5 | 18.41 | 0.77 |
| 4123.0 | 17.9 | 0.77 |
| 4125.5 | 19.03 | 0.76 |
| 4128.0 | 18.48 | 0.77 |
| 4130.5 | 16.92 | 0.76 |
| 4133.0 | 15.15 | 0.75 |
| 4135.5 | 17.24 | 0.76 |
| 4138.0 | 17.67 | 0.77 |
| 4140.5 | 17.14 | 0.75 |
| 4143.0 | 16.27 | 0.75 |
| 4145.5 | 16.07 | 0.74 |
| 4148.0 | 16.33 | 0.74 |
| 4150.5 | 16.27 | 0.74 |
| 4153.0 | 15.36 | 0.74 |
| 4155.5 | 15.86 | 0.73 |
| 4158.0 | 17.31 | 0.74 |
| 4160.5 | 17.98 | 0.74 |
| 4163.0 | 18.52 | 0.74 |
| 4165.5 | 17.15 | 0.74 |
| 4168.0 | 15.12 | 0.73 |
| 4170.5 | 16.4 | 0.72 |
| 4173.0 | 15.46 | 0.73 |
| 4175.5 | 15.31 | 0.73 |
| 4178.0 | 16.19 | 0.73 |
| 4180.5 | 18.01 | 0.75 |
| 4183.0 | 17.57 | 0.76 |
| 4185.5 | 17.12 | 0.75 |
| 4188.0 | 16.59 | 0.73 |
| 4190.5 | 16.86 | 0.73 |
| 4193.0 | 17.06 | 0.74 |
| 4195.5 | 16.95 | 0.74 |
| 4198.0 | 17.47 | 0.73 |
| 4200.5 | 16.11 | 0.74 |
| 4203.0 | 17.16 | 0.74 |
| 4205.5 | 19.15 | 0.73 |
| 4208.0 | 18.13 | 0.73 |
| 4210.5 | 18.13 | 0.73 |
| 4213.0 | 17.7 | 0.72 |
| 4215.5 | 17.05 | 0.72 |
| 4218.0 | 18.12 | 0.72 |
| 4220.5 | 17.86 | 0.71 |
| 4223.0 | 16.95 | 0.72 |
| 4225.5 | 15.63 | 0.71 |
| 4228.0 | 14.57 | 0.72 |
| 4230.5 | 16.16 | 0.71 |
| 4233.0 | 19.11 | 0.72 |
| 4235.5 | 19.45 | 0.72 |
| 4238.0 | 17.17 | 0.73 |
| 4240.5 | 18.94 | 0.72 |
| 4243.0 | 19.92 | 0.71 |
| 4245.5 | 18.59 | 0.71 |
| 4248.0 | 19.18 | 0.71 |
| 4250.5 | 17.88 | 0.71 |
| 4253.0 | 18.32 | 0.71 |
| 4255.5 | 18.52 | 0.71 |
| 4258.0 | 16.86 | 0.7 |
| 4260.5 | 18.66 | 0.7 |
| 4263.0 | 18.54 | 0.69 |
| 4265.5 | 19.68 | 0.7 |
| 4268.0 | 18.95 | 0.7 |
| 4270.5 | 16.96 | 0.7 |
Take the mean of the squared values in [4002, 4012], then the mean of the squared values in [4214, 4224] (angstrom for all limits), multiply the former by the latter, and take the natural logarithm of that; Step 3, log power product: 11.41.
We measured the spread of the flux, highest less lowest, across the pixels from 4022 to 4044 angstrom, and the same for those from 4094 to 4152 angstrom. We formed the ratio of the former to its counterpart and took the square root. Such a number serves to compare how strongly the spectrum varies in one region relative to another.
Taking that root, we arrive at 1.2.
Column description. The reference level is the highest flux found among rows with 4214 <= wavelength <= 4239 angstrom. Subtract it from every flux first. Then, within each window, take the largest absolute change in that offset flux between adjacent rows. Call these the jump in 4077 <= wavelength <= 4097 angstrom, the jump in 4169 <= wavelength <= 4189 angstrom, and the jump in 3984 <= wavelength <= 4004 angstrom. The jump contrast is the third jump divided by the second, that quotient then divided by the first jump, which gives 0.39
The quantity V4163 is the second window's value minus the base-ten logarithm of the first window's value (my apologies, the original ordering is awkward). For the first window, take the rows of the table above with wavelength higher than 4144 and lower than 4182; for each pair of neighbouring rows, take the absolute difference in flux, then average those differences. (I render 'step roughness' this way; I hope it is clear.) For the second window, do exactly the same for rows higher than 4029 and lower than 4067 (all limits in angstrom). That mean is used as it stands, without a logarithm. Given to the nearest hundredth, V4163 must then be 1.51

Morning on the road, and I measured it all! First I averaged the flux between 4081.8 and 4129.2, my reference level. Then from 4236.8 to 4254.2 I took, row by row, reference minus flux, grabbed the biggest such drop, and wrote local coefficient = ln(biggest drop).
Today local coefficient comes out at -0.4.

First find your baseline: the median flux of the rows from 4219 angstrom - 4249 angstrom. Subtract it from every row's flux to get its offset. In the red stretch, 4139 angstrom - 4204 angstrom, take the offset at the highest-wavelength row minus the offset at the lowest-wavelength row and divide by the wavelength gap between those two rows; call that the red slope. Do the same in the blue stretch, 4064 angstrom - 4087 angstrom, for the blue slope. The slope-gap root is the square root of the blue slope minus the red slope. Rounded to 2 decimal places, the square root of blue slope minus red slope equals 0.35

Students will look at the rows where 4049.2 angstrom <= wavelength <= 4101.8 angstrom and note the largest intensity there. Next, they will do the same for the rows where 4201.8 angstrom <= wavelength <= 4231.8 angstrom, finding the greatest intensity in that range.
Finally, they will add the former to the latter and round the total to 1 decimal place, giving 39.7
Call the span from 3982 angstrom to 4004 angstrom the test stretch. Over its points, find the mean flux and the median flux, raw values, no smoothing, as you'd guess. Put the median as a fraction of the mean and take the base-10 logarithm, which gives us -0.0020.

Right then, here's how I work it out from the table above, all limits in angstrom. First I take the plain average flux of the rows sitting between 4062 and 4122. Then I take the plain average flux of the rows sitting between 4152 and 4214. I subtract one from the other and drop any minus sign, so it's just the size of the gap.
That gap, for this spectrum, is 0.38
